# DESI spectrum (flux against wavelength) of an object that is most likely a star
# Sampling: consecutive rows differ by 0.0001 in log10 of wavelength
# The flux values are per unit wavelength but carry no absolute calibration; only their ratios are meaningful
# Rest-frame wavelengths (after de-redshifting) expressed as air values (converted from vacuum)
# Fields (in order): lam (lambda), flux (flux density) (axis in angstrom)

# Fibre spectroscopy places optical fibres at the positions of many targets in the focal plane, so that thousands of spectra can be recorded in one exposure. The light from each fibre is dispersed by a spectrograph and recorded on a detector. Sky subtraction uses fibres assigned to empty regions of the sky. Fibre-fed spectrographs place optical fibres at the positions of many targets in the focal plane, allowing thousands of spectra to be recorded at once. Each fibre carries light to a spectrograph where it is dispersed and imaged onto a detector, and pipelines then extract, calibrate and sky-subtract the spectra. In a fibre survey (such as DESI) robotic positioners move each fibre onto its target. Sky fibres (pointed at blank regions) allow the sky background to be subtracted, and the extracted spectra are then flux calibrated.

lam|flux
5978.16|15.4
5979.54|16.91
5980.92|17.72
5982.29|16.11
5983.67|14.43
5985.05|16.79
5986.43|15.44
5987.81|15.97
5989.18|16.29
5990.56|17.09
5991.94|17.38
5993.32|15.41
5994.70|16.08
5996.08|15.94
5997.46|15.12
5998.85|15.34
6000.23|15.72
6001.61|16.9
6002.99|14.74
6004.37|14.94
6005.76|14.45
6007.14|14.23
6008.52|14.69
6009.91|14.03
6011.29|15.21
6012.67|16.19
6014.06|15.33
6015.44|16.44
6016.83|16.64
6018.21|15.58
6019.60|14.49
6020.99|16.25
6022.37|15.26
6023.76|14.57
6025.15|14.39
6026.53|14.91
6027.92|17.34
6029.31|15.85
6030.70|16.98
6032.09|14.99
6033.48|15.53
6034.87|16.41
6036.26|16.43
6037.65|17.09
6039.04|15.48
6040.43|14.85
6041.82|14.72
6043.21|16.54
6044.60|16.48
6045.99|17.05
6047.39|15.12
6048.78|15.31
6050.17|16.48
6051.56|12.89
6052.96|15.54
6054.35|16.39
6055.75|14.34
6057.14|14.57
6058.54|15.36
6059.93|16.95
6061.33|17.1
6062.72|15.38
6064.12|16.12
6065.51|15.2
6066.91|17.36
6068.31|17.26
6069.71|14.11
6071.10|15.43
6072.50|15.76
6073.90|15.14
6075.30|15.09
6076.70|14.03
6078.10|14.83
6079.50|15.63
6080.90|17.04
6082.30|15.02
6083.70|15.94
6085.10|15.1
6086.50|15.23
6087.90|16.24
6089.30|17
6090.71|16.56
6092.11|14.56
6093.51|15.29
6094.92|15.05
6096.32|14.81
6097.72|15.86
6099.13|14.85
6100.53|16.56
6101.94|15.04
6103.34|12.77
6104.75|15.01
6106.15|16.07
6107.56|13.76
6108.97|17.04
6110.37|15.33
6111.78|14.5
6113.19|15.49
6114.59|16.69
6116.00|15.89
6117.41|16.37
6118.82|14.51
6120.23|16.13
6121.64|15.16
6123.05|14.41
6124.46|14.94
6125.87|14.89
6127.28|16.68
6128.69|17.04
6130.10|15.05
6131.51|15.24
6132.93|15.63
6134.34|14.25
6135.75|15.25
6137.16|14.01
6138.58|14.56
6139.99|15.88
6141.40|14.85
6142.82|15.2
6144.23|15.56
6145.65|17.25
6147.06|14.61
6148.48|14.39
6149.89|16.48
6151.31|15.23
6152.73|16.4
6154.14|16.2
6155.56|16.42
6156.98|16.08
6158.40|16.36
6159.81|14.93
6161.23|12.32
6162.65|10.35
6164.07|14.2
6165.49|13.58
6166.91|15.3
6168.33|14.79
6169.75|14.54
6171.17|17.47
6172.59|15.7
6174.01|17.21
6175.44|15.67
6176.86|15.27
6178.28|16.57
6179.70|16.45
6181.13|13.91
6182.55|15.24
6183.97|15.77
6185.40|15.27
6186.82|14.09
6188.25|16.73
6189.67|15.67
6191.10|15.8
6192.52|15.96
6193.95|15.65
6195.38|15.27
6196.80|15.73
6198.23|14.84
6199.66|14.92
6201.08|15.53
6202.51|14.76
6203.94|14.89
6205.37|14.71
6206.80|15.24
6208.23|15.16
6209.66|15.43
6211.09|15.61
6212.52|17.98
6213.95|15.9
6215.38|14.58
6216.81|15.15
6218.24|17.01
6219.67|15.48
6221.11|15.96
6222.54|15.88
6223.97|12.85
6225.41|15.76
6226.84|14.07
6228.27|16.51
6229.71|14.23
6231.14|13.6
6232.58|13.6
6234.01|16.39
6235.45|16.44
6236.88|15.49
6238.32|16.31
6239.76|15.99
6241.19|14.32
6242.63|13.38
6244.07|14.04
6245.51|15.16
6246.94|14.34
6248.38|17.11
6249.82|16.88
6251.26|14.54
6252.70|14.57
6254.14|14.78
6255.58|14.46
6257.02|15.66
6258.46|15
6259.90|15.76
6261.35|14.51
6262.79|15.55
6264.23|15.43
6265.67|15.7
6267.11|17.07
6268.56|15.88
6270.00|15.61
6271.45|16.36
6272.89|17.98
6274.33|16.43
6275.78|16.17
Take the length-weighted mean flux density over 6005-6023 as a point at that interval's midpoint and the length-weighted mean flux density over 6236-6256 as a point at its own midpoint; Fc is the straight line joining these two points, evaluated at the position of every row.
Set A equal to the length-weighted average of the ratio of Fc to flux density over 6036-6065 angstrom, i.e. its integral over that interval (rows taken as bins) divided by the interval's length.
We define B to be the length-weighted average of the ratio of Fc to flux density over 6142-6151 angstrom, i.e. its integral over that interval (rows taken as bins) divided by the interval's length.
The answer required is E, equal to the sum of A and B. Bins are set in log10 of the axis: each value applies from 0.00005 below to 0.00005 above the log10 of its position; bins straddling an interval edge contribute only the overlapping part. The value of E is 1.96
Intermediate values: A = 0.98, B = 0.98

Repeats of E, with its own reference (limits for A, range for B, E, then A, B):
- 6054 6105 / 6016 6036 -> 1.96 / 0.99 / 0.98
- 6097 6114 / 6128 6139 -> 2.01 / 1.01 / 1.01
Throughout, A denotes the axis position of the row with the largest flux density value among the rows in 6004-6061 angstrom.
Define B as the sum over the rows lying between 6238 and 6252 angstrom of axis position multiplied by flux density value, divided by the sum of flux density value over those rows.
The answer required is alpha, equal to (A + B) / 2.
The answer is 6136.4 angstrom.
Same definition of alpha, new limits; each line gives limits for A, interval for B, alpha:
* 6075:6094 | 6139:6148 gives 6112.2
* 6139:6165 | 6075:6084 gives 6112.6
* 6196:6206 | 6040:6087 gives 6130.1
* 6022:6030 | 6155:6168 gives 6094.5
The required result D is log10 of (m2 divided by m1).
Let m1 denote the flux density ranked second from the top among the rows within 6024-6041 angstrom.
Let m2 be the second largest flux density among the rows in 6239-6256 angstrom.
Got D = -0.005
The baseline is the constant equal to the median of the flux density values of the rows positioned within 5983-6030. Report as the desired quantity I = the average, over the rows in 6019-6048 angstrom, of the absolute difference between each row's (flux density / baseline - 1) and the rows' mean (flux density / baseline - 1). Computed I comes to 0.055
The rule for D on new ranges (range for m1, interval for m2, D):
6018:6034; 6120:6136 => -0.008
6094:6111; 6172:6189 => 0.004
